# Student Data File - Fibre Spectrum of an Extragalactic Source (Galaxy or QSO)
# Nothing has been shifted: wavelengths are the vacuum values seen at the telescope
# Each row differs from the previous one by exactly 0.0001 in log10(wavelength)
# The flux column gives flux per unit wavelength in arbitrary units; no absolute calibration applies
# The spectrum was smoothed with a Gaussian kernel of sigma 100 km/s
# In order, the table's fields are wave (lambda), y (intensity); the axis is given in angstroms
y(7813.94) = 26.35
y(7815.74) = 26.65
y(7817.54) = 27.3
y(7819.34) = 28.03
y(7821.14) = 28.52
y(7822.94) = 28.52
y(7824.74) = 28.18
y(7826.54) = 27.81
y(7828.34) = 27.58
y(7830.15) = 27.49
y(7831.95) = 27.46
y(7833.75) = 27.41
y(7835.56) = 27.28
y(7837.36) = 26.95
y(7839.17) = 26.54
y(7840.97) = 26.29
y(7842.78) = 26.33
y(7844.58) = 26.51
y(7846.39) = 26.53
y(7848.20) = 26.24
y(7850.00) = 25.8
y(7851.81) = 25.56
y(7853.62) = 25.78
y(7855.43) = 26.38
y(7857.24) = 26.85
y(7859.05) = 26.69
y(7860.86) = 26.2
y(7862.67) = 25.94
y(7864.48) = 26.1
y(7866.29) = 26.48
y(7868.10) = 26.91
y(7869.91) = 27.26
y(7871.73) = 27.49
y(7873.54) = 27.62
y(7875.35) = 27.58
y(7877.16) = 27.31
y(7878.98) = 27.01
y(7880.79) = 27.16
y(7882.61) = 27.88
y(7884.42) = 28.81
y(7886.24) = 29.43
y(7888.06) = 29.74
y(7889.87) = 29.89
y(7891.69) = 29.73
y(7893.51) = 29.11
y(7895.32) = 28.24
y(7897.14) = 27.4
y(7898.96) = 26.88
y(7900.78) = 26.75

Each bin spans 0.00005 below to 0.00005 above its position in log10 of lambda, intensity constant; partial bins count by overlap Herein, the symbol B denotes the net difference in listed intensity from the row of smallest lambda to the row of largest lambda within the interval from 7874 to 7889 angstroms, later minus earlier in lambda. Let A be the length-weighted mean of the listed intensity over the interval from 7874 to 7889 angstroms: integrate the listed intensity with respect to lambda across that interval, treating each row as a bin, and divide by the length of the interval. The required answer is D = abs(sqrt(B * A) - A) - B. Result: 18.2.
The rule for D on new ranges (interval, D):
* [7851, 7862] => 21.5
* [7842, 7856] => 24.9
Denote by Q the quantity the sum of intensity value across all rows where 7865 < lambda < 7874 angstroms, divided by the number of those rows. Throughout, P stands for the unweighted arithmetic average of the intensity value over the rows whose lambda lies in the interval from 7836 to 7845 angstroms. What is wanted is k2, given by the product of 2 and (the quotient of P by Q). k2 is 1.95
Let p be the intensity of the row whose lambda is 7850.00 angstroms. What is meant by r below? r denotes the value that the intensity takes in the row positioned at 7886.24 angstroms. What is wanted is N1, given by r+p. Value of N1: 55.2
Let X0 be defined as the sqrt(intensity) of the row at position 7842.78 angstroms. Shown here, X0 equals 5.13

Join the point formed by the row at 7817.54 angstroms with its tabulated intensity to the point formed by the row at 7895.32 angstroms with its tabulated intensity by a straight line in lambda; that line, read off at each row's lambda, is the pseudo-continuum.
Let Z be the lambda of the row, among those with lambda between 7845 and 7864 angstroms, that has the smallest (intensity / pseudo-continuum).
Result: 7851.81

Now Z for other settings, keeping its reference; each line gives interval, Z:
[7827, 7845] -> 7840.97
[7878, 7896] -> 7878.98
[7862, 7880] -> 7862.67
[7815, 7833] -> 7815.74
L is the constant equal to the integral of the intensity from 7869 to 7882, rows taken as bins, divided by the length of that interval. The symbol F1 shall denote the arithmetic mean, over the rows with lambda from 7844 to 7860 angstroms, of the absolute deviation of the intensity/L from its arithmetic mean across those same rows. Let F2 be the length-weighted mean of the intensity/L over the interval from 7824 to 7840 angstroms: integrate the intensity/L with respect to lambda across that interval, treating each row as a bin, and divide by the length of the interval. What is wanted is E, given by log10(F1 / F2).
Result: -1.87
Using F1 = 0.013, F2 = 1.00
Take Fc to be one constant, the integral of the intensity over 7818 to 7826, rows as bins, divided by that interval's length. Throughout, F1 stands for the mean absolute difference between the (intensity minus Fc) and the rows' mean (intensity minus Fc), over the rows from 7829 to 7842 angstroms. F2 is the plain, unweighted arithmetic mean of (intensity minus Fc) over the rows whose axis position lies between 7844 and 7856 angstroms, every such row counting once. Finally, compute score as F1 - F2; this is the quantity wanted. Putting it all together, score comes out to 2.5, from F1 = 0.400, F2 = -2.1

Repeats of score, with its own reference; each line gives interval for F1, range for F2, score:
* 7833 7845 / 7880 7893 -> -0.3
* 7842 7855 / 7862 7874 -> 1.8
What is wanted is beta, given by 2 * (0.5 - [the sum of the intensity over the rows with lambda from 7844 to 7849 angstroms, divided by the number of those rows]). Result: -52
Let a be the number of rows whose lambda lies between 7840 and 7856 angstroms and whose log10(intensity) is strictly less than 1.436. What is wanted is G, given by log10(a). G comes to 1.0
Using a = 9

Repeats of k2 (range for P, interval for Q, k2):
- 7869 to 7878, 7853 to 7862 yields 2.08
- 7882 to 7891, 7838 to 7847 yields 2.20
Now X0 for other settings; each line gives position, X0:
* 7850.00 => 5.08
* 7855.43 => 5.14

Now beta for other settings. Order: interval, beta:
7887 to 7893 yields -59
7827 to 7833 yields -54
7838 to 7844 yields -52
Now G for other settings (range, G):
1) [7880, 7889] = 0.0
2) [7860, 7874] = 0.8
